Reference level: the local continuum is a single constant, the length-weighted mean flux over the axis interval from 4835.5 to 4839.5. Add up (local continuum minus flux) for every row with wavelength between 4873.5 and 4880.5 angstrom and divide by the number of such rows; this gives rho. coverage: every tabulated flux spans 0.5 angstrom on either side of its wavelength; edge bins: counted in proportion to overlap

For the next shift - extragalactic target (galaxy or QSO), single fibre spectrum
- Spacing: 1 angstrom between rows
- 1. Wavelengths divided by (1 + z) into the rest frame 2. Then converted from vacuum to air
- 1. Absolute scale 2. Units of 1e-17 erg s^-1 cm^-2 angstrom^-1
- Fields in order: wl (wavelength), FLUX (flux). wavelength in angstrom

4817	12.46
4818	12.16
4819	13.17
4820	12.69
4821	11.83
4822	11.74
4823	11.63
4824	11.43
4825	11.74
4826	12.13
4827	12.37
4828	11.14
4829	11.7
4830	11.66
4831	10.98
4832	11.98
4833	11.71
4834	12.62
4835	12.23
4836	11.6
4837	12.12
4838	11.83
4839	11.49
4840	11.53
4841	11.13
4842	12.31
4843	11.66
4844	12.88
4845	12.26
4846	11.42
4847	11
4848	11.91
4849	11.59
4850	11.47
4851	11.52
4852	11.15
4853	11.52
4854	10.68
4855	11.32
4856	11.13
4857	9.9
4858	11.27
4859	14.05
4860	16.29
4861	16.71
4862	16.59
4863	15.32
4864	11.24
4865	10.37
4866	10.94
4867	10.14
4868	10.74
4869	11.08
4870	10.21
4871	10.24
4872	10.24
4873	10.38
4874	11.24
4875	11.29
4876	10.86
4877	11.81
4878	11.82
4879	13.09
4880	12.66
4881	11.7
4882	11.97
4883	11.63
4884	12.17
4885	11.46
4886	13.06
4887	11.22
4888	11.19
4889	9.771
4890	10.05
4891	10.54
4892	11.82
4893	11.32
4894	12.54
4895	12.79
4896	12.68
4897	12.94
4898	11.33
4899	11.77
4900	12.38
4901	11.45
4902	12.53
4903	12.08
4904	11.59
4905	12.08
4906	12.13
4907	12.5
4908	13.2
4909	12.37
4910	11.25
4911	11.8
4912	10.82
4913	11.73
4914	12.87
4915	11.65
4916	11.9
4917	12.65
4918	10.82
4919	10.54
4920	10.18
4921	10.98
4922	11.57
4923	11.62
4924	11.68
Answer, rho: -0.06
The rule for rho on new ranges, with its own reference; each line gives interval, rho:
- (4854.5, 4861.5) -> -1.19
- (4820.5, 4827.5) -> -0.08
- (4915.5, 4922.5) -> 0.53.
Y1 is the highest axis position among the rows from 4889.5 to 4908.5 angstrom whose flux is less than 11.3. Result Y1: 4891 angstrom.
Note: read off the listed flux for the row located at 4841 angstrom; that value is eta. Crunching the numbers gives 11.13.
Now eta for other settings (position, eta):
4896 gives 12.68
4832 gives 11.98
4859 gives 14.05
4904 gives 11.59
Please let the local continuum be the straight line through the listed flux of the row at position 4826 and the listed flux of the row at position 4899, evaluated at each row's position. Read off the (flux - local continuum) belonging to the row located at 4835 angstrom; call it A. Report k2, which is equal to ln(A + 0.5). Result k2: -0.44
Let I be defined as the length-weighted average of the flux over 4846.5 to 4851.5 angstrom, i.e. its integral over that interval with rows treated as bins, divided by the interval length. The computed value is 11.5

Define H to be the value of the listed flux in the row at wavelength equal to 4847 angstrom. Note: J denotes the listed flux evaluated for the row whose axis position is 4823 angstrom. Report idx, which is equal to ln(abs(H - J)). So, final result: -0.5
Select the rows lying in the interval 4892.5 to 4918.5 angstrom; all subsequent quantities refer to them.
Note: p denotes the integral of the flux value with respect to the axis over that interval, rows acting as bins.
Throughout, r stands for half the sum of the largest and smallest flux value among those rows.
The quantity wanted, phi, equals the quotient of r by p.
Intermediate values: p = 313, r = 12.0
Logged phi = 0.038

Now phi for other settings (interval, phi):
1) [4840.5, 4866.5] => 0.042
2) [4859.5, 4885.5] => 0.043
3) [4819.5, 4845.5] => 0.039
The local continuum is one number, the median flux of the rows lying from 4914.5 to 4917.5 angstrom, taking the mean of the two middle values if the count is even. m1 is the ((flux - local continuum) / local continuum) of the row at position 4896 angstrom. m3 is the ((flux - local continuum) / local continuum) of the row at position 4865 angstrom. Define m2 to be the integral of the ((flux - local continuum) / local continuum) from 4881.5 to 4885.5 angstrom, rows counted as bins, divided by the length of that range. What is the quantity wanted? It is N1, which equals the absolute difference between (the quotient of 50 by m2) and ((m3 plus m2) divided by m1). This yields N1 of 6430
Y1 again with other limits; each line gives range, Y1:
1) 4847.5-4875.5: 4875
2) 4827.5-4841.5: 4841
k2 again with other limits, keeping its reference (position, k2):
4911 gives -0.53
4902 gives 0.24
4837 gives -0.61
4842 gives -0.28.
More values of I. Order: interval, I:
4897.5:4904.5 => 11.9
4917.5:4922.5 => 10.8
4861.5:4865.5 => 13.4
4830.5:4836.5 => 11.9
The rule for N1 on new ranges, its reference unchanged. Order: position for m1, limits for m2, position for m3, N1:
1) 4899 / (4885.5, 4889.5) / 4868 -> 1022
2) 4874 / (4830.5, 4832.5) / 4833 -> 1418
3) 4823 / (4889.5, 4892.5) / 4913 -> 547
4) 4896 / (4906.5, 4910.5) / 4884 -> 1383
